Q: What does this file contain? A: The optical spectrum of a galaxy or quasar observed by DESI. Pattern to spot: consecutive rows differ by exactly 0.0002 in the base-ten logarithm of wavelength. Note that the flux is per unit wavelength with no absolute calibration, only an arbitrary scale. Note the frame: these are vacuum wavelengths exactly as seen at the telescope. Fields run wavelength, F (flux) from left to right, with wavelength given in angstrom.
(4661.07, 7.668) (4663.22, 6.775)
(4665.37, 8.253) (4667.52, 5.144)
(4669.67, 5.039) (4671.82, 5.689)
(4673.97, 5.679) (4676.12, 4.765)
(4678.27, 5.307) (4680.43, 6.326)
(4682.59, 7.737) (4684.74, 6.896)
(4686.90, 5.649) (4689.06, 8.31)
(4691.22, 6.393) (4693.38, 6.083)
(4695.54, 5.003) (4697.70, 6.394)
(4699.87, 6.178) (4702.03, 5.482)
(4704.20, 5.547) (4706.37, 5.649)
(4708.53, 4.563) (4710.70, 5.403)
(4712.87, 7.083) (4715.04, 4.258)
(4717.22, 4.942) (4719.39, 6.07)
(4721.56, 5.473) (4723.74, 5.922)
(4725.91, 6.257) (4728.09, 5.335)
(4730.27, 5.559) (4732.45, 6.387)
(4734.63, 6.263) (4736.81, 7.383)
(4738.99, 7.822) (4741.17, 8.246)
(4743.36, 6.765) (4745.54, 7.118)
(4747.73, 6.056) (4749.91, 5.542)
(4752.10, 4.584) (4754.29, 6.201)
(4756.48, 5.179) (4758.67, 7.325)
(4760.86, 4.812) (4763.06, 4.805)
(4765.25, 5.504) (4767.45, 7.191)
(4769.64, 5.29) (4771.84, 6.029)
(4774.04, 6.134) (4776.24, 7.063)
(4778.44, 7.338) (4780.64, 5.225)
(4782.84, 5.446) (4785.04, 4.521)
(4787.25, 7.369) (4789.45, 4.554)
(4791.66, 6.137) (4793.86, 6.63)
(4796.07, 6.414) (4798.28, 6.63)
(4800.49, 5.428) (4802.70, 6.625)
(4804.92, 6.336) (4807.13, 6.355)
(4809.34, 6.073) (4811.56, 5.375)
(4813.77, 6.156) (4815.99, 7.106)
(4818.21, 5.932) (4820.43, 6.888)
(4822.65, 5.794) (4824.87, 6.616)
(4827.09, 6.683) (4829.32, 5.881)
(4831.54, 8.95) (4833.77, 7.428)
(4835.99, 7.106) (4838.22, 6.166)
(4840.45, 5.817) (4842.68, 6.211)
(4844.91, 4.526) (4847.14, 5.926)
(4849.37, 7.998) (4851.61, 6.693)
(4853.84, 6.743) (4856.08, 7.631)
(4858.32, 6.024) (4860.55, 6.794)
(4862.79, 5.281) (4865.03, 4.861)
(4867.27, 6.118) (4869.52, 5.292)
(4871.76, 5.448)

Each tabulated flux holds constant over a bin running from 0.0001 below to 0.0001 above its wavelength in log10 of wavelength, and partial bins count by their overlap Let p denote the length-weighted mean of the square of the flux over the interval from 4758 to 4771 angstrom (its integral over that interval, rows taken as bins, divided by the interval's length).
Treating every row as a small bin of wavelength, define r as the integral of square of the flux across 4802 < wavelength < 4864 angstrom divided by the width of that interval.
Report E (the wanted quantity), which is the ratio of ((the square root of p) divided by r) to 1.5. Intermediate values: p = 34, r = 42.6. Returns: 0.092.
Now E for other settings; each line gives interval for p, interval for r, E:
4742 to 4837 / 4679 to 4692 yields 0.087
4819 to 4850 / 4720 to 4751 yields 0.105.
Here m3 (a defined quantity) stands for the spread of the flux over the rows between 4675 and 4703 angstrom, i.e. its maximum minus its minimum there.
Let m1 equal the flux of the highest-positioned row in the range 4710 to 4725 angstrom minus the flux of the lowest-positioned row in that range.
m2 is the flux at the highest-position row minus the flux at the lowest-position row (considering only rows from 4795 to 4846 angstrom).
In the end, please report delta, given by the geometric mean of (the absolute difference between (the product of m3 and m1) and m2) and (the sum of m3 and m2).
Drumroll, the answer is 2.5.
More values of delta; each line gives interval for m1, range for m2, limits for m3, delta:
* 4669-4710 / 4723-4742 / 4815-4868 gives 5.5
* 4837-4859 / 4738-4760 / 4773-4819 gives 0.5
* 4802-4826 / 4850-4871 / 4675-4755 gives 1.9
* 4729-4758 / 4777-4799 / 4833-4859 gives 1.3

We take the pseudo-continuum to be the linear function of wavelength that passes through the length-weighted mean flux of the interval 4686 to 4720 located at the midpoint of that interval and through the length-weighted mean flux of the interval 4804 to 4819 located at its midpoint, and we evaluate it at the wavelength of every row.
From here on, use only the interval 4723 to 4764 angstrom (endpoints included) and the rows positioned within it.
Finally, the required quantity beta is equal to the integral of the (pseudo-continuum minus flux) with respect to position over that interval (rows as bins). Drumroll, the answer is -10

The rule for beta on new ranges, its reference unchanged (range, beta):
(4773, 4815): 2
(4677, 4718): -7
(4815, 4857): -15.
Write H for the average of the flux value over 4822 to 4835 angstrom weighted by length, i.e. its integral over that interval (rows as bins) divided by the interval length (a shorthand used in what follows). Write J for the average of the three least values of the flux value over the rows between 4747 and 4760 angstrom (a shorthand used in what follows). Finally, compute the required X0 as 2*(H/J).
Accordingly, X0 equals 2.7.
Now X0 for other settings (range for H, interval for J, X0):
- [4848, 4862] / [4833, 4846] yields 2.5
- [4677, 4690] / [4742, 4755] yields 2.5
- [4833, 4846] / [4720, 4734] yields 2.3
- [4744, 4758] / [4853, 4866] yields 2.2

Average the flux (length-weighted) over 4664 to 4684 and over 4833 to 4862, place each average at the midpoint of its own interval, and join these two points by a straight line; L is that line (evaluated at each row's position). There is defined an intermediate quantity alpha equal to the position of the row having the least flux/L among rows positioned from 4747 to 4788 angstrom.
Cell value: 4785.04 angstrom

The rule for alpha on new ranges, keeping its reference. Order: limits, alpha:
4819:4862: 4844.91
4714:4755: 4715.04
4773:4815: 4785.04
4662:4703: 4676.12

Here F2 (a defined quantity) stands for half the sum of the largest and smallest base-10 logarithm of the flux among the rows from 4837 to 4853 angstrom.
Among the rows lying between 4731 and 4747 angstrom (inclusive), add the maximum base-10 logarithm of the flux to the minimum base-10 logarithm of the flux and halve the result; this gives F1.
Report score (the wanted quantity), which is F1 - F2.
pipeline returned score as 0.077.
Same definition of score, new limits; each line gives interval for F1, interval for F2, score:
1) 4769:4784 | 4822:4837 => -0.066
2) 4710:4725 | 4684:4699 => -0.070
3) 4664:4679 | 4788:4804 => 0.057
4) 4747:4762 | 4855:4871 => -0.022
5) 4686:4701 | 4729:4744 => -0.021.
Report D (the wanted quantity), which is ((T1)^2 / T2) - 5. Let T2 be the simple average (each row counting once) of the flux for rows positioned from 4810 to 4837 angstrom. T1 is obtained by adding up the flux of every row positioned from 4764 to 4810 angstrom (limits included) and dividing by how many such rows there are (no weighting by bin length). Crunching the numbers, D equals 0.6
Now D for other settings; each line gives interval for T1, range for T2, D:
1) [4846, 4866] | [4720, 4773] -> 1.8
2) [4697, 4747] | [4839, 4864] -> 0.9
